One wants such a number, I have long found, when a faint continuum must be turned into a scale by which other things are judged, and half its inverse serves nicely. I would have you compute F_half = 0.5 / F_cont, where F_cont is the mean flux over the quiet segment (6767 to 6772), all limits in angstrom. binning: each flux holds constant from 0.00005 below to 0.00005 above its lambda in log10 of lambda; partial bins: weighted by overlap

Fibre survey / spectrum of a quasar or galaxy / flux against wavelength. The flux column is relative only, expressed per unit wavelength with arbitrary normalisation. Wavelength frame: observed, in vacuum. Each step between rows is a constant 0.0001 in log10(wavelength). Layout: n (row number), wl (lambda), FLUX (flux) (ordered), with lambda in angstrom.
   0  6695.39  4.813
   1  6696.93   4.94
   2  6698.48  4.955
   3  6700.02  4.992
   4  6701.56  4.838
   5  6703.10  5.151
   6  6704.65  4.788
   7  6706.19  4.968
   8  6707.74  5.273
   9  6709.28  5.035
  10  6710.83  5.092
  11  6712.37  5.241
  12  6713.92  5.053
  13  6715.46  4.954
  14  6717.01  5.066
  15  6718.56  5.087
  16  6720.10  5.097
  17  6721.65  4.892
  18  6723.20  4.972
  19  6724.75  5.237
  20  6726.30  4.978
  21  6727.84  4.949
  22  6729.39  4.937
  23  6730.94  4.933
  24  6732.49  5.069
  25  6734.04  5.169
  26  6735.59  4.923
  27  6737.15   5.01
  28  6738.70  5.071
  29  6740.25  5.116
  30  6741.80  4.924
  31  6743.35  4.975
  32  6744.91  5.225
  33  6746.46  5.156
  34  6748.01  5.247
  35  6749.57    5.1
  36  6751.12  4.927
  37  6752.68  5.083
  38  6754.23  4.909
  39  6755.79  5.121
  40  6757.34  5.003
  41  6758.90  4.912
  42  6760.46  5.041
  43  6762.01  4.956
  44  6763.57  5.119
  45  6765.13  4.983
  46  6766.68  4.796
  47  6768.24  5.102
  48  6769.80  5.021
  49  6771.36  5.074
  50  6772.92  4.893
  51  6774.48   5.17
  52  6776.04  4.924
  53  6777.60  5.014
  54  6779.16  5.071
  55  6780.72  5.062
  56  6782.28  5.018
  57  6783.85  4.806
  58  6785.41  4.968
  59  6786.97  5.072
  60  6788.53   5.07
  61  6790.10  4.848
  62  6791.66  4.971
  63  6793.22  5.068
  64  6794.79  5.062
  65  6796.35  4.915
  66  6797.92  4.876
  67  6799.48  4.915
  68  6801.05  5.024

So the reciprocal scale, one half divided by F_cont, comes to 0.099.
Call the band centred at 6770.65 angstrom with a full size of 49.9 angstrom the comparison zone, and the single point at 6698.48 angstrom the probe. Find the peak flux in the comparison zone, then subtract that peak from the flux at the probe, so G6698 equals -0.29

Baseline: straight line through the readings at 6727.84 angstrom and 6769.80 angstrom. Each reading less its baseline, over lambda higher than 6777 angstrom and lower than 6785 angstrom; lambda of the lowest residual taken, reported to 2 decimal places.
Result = 6783.85 angstrom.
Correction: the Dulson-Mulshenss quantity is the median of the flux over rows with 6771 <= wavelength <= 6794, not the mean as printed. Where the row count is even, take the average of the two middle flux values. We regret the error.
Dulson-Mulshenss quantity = 5.02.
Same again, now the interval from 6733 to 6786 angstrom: 5.02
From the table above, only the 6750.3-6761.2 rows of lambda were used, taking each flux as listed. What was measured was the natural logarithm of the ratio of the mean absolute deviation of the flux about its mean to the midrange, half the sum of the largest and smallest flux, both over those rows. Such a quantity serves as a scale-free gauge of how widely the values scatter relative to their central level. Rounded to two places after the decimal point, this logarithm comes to -4.25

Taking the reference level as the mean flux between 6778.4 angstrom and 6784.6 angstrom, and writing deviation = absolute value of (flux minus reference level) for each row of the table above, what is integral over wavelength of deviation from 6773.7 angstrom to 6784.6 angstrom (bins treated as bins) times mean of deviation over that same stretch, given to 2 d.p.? 0.09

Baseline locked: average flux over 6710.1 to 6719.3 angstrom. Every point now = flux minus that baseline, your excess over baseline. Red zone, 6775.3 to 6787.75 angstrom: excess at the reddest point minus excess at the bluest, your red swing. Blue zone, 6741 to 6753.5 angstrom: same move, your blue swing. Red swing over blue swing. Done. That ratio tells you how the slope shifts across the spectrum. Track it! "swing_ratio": 0.9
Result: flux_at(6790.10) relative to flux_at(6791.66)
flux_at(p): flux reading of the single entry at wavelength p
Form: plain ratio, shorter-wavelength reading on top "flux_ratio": 0.98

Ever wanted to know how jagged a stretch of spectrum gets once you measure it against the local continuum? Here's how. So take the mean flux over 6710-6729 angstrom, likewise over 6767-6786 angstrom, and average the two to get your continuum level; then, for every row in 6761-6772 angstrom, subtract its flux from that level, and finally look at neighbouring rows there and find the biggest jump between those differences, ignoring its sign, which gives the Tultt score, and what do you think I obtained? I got 0.31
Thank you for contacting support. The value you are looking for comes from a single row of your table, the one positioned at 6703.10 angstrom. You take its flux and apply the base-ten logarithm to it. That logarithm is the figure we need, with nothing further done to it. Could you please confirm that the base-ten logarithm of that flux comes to 0.712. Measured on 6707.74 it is 0.722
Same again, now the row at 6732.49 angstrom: 0.705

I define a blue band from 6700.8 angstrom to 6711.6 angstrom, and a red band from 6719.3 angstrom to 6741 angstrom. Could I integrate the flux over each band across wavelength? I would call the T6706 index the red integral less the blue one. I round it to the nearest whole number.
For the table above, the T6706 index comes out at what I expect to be 55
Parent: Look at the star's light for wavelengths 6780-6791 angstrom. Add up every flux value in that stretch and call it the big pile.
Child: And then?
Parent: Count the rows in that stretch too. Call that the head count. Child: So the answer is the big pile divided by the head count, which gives 4.98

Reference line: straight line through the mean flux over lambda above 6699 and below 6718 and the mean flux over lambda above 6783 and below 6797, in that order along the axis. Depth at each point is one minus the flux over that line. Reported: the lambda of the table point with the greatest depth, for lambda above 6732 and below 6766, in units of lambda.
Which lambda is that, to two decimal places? 6754.23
